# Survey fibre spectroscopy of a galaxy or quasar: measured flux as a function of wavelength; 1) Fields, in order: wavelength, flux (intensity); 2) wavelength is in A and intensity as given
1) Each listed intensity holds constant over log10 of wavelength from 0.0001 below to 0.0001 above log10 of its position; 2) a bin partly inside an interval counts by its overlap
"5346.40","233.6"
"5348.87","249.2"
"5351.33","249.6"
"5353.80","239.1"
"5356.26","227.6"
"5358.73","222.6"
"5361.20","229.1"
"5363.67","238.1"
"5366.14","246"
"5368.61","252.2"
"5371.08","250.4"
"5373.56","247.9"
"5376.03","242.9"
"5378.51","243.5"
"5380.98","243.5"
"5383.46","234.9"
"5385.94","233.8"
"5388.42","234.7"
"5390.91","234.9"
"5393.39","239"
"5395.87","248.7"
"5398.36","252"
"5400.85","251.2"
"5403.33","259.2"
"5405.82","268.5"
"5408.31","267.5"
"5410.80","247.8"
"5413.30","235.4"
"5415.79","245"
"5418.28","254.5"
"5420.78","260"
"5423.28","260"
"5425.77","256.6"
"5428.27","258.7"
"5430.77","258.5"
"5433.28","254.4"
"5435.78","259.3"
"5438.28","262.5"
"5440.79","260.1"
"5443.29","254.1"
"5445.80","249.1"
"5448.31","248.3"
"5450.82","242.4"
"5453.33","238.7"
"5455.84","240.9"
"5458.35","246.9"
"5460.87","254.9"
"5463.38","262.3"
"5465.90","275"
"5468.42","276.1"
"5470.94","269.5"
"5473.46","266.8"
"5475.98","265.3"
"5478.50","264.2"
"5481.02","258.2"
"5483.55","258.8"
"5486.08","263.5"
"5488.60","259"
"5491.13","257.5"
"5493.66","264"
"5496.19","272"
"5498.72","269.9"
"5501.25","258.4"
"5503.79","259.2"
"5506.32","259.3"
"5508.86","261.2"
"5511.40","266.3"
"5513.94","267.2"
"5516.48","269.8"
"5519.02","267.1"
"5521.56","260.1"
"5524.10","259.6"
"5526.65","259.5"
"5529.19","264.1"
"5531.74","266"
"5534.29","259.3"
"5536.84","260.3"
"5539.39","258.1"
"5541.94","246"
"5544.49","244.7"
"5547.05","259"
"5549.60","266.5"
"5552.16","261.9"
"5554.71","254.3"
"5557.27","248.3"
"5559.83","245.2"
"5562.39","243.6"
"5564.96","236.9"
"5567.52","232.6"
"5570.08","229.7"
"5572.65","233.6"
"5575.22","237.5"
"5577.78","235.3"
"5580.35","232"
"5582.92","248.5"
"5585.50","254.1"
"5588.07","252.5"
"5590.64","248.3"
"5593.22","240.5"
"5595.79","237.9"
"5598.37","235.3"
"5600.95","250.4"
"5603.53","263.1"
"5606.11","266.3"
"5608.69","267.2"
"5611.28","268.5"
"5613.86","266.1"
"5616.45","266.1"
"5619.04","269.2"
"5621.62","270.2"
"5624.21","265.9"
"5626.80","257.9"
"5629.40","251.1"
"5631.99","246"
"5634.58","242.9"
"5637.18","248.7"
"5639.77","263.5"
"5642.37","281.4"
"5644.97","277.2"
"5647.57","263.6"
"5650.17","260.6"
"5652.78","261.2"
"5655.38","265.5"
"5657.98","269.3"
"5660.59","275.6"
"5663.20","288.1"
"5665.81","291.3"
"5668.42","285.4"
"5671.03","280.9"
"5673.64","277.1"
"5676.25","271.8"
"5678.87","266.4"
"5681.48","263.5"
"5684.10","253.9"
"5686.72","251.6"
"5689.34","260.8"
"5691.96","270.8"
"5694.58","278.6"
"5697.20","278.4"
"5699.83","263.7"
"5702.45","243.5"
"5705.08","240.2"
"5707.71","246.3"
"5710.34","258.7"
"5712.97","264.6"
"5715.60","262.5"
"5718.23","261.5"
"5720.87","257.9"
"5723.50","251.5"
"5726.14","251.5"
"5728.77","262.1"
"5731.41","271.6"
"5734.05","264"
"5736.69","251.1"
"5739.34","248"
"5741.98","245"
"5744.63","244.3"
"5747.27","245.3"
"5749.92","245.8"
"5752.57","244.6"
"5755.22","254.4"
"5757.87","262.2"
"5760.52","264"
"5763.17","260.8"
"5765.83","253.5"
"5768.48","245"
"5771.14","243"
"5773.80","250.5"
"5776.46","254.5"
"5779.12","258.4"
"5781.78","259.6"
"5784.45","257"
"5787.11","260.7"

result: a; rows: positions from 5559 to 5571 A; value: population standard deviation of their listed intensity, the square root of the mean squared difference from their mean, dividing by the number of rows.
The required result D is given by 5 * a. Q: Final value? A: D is 30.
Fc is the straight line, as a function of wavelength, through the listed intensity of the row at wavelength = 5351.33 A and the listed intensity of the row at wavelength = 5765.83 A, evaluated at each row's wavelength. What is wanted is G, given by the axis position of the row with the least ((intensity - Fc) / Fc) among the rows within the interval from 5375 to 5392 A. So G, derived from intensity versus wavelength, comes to 5385.94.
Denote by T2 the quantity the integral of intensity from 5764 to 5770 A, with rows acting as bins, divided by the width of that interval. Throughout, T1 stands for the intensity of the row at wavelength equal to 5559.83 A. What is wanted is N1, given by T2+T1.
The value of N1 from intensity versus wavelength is 495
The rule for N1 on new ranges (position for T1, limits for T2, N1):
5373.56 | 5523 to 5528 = 508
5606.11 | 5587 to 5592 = 516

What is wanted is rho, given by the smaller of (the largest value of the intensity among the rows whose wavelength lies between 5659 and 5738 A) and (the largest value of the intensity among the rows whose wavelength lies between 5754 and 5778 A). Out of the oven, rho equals 264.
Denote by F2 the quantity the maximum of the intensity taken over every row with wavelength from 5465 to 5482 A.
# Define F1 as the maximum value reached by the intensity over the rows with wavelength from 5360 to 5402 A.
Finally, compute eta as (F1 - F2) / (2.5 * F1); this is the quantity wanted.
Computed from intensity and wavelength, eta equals -0.04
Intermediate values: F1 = 252.2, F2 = 276.1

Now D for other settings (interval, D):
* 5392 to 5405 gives 33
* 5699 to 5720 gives 47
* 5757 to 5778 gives 37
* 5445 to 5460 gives 20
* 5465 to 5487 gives 30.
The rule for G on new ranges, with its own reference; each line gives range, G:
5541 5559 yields 5544.49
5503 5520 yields 5503.79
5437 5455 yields 5453.33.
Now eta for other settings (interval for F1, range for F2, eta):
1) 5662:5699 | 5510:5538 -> 0.03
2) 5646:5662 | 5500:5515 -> 0.01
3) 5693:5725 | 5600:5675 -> -0.02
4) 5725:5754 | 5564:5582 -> 0.05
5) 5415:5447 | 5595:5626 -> -0.01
